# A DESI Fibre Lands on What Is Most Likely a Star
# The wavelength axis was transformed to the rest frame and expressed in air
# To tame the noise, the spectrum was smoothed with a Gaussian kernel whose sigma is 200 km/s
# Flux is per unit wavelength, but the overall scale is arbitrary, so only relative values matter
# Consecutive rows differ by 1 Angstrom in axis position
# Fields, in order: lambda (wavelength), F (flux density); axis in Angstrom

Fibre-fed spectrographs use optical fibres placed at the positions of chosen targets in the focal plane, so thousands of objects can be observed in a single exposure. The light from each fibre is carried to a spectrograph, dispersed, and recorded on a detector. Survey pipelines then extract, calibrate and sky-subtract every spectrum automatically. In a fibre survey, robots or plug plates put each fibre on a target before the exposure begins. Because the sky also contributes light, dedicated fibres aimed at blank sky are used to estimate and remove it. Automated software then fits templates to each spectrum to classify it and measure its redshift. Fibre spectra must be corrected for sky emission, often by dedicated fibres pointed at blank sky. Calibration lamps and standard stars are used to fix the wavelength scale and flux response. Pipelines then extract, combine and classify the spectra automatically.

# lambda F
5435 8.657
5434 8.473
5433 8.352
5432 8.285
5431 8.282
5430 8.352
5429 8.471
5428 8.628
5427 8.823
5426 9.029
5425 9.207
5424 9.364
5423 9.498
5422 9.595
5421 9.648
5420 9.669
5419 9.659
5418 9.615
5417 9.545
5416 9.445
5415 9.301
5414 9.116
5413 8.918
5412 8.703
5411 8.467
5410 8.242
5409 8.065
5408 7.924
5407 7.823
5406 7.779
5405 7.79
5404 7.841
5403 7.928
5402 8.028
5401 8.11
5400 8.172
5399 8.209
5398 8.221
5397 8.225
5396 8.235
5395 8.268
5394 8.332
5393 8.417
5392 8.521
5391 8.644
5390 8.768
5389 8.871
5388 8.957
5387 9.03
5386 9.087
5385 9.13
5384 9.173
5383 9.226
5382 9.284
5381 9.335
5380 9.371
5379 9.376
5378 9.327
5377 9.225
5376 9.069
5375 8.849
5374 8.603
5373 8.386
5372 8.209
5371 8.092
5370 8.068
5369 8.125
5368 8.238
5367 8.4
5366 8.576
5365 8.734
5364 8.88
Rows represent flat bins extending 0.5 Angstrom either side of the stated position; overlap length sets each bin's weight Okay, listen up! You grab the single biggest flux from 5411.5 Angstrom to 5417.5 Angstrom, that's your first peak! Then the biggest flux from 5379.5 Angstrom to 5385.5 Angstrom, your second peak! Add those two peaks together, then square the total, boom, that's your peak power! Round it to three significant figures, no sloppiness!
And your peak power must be 358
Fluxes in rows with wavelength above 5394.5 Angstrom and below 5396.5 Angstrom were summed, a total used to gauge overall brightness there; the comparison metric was 17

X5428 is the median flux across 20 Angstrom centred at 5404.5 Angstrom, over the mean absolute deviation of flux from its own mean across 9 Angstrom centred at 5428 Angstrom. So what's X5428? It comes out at 24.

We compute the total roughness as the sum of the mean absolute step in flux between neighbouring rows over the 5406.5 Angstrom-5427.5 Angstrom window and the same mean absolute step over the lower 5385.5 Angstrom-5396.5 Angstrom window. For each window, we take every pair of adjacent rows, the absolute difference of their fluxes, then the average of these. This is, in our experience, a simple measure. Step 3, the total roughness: 0.22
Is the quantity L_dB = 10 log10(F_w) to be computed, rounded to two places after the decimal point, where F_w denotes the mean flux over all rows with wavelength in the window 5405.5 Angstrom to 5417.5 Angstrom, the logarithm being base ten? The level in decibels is 9.35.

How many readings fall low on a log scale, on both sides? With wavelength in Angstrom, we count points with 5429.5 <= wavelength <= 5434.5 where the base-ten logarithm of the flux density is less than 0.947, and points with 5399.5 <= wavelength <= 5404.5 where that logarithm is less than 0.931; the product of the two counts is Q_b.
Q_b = 25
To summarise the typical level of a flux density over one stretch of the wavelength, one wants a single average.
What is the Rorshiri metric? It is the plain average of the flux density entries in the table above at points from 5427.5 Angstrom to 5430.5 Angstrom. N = 8.48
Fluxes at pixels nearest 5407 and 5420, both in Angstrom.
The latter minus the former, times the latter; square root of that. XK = 4.2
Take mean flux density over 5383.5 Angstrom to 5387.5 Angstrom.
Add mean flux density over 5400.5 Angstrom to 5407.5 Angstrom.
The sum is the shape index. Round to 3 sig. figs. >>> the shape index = 17.0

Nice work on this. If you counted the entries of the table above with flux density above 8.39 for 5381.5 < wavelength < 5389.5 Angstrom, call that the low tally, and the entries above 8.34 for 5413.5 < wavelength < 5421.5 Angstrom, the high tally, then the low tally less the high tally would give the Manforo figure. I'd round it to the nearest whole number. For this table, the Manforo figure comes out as 0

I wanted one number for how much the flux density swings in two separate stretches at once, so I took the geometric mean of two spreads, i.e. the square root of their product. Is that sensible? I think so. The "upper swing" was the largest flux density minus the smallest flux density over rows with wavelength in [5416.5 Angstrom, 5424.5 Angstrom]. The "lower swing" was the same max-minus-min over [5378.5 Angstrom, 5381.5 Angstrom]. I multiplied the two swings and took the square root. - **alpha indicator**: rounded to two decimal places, 0.11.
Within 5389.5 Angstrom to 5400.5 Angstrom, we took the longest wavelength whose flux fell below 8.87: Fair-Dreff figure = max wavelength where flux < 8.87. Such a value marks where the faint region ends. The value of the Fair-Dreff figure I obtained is 5400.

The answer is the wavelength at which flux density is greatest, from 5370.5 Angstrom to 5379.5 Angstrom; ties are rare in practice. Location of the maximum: 5379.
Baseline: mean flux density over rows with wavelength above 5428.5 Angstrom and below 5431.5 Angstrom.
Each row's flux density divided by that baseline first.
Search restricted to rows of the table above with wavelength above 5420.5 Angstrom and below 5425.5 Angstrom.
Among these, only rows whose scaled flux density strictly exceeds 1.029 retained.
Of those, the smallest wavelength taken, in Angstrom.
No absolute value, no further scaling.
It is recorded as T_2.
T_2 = 5421 Angstrom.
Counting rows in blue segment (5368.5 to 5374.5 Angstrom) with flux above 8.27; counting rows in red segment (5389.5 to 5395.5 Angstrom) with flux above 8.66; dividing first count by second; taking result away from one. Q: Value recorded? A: -1.0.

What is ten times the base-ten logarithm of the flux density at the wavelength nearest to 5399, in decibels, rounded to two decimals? 9.14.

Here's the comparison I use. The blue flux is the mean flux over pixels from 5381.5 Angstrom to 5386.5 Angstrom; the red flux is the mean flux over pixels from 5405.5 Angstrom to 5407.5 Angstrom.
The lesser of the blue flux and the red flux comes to 7.8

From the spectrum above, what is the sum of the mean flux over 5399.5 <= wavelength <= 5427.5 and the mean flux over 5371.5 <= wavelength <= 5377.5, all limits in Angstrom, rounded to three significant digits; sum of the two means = 17.5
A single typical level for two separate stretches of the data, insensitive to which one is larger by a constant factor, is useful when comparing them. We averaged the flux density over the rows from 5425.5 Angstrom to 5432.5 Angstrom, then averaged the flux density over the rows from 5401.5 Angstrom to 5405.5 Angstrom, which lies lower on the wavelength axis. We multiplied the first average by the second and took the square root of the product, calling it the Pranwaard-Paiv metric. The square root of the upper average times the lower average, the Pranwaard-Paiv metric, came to 8.2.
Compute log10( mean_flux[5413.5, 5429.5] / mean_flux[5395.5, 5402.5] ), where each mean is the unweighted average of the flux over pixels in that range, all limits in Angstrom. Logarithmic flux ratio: 0.056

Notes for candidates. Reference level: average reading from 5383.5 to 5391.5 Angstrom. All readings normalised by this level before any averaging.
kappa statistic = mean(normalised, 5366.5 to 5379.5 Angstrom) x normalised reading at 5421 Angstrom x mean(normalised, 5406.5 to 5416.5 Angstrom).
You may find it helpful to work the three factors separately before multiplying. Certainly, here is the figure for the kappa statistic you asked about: 0.99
